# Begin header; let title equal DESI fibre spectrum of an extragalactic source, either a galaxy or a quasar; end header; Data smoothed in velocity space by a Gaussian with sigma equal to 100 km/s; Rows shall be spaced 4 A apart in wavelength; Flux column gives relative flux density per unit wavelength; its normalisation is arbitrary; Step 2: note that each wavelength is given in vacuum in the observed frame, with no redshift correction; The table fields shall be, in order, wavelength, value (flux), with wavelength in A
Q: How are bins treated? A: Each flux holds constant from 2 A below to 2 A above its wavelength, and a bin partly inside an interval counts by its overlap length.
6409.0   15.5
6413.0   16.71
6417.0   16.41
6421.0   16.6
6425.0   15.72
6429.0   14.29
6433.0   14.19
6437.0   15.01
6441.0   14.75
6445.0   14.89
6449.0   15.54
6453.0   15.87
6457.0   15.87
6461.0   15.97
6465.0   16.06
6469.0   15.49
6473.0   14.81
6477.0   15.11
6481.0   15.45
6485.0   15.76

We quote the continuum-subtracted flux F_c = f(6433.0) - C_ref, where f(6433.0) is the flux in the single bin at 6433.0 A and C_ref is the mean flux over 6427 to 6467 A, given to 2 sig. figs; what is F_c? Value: -1.1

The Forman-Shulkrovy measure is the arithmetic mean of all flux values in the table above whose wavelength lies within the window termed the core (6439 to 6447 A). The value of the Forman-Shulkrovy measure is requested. 14.8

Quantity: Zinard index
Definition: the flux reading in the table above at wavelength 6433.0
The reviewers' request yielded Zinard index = 14.19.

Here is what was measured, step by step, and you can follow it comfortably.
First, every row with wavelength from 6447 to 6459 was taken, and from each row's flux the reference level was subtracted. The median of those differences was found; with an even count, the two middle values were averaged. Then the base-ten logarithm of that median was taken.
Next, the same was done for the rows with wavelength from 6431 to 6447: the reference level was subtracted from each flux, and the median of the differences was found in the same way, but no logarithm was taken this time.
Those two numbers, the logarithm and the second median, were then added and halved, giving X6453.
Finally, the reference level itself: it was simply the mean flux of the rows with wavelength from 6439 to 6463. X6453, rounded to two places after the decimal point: -0.54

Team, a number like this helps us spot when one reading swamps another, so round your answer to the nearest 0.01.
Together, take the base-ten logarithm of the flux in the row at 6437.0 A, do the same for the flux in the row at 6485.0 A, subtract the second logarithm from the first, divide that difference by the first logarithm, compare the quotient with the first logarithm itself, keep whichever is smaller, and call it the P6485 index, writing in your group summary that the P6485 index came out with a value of -0.02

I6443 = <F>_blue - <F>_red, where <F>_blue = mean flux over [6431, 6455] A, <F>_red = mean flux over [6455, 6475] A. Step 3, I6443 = -0.6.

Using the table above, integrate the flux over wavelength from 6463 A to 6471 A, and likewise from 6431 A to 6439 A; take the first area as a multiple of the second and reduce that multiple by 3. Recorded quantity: -1.92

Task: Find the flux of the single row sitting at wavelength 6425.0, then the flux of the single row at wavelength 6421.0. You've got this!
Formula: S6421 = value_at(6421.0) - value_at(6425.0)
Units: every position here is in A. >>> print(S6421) 0.88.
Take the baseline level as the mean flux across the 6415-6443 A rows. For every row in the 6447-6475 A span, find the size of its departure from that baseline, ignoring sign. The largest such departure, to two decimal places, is 0.78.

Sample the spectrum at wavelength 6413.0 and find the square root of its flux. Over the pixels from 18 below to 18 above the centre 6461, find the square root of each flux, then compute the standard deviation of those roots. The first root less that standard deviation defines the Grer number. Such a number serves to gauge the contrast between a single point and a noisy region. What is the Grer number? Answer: 4.03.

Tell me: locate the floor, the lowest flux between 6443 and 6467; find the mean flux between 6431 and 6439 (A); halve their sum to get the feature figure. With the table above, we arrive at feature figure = 14.7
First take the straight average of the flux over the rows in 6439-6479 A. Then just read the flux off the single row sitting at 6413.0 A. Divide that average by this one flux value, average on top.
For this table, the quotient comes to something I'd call 0.92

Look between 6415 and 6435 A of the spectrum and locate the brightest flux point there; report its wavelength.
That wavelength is 6421.0 A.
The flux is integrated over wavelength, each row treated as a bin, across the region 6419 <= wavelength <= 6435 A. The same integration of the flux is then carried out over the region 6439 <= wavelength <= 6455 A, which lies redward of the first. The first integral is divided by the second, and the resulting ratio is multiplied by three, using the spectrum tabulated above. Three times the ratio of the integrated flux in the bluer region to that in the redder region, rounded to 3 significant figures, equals 2.99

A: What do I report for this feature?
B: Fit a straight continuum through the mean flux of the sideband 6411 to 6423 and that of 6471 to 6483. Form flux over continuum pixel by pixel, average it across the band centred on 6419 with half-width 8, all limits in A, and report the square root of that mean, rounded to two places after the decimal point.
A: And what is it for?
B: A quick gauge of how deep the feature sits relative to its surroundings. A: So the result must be 0.99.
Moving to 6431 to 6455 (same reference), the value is 0.97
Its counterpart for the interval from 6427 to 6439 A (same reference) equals 0.95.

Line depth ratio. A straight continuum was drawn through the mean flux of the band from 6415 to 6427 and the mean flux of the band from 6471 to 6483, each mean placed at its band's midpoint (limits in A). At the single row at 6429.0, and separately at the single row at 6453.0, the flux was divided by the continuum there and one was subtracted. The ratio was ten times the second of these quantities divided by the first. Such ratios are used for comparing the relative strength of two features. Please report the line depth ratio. -1.5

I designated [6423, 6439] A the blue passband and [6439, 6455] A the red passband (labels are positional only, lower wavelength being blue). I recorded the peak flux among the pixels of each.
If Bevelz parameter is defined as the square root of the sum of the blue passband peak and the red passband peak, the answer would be 5.62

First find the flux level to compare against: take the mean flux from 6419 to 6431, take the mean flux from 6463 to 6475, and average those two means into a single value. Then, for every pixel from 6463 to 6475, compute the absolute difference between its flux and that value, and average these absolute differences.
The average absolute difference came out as 0.4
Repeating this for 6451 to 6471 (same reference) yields 0.4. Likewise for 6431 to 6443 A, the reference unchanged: 0.8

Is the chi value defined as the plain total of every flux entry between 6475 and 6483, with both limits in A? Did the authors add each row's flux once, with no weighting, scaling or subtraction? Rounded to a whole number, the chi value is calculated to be 31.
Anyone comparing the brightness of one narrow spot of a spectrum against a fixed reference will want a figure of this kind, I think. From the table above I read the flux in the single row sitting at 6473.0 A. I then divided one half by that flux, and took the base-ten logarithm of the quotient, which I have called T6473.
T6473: -1.47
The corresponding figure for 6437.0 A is -1.48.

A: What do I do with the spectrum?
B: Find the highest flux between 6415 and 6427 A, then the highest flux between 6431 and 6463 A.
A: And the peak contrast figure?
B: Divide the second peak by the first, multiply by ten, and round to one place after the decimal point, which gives 9.6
